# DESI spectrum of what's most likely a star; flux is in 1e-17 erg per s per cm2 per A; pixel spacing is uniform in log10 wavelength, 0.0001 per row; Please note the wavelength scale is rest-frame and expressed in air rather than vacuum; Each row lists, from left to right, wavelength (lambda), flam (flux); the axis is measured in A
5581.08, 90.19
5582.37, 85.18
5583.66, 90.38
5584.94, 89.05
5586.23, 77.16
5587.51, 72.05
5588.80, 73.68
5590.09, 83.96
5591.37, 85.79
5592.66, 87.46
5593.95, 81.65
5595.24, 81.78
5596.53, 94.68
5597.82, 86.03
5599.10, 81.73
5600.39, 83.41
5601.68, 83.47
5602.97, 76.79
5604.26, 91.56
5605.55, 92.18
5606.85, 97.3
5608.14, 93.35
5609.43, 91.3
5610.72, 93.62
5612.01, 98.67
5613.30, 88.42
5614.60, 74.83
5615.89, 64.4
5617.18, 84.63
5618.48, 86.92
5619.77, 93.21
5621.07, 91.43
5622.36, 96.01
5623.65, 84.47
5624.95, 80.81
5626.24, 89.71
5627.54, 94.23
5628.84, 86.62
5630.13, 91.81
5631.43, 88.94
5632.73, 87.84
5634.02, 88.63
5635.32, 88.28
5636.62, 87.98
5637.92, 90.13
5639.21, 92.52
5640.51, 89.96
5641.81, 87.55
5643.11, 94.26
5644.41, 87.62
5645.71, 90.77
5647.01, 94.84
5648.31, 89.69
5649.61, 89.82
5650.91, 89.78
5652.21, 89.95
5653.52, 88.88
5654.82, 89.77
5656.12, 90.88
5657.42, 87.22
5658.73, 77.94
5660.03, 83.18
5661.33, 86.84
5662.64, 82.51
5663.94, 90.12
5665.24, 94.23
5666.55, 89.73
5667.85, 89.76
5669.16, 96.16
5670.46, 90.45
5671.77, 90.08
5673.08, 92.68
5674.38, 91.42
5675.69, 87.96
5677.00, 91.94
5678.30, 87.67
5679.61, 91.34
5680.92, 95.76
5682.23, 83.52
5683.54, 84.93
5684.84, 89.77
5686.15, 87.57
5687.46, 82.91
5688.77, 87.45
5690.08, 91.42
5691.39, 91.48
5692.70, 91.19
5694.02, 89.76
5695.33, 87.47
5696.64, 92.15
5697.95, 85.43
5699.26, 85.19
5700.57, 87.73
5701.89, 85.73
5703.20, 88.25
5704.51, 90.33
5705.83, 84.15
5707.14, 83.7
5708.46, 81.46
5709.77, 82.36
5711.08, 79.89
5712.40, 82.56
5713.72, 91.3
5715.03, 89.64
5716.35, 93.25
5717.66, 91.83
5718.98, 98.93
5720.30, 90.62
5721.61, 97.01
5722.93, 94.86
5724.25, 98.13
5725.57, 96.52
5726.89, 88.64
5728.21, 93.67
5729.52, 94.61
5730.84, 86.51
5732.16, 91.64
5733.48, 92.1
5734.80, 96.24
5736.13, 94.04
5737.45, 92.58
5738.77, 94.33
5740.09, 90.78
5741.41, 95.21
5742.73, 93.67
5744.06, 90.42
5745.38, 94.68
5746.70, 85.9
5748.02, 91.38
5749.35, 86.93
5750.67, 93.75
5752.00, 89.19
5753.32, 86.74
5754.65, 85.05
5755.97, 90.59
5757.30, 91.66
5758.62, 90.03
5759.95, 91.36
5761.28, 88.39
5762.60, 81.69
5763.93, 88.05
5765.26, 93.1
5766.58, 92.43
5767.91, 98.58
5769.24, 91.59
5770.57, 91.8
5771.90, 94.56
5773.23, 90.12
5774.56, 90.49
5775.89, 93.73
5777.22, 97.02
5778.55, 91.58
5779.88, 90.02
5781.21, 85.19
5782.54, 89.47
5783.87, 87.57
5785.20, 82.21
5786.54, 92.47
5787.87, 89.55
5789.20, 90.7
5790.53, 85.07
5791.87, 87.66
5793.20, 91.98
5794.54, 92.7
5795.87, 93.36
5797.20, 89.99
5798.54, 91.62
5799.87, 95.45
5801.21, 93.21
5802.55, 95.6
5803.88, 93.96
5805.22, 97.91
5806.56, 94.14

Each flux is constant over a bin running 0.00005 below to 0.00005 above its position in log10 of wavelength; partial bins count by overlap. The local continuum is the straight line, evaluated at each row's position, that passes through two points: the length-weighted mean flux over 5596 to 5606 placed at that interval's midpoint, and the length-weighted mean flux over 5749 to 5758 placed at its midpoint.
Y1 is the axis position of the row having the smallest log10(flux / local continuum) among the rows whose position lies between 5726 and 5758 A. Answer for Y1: 5754.65 A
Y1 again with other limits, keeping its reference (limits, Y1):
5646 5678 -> 5658.73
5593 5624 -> 5615.89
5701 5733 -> 5711.08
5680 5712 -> 5711.08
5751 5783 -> 5762.60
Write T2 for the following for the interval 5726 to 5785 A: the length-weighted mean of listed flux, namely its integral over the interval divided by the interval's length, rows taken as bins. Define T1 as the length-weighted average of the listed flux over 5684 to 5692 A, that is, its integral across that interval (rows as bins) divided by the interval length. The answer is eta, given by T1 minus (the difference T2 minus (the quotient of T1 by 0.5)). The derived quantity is 174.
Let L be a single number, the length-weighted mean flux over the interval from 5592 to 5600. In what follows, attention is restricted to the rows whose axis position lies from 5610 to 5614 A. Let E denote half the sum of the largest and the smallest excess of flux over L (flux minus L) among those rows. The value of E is 8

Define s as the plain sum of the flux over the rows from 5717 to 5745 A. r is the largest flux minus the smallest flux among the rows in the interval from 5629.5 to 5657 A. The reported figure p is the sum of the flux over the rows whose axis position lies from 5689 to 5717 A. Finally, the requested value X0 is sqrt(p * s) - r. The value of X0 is 1890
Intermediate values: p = 1834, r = 7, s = 1962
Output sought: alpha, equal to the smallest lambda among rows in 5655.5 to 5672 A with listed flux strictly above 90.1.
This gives 5656.12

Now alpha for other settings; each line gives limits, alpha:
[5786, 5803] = 5786.54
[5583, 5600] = 5583.66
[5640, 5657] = 5643.11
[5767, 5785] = 5767.91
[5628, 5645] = 5630.13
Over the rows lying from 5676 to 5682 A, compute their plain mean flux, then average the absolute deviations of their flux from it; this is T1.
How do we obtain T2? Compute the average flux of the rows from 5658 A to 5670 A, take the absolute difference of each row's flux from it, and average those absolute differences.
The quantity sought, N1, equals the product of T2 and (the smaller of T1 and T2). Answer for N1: 10.1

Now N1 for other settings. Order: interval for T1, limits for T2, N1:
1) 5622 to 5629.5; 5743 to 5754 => 7.2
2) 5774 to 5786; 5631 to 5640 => 1.5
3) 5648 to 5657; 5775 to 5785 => 1.0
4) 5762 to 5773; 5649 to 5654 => 0.1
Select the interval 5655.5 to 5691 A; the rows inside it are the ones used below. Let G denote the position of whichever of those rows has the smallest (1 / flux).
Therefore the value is 5669.16 A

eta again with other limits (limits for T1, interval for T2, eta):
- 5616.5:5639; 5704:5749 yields 176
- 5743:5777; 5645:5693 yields 183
